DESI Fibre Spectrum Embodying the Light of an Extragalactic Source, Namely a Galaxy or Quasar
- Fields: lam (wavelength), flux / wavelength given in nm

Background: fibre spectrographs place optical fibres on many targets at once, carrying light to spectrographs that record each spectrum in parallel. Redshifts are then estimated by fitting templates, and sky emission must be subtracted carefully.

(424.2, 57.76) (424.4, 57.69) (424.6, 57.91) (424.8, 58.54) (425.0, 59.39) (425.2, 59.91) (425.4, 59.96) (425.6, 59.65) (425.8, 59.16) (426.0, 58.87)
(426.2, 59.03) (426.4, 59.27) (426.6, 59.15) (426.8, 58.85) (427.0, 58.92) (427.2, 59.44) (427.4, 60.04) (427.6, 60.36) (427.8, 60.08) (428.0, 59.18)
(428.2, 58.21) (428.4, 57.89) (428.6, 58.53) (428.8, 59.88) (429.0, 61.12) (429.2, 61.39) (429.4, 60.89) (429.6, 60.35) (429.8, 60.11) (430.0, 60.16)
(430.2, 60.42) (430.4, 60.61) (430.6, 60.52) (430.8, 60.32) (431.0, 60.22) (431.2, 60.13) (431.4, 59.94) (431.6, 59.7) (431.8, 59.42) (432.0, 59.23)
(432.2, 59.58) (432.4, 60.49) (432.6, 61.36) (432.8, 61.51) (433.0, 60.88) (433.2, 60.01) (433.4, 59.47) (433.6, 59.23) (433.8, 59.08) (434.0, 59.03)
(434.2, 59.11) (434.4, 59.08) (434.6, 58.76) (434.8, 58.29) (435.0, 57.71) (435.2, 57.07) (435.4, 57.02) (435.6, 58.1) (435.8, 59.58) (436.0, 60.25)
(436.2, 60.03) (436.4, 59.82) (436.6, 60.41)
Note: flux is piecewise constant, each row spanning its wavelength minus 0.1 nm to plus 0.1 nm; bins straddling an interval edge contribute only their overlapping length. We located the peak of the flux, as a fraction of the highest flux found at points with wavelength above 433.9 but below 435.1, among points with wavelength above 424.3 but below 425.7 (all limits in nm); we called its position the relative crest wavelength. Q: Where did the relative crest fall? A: 425.4 nm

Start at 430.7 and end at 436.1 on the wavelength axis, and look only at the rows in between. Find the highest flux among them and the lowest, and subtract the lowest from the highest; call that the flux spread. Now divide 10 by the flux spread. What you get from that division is 2.2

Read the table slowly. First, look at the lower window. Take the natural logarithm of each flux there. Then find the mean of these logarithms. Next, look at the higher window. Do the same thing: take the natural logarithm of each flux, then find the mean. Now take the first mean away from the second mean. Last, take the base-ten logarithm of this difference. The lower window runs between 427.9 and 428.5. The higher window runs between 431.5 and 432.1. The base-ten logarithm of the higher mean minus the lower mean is -1.76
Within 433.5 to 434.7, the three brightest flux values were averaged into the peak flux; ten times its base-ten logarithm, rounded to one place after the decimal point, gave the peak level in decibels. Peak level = 17.7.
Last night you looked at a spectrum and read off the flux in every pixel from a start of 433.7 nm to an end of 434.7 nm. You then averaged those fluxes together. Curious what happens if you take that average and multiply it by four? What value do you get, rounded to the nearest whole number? 236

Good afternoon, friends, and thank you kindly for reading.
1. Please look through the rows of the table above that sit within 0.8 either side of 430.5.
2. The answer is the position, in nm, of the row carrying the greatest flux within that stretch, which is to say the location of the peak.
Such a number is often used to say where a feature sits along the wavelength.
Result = 430.4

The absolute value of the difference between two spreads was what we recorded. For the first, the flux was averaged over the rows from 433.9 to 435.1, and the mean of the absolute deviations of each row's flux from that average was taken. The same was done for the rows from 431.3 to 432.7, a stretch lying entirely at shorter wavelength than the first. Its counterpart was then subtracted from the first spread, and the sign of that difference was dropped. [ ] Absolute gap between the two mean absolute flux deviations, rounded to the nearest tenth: 0.1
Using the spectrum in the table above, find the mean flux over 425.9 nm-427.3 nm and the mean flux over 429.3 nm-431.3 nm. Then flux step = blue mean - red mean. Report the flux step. -1.3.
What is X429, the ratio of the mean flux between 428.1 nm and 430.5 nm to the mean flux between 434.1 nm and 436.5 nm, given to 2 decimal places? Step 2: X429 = 1.02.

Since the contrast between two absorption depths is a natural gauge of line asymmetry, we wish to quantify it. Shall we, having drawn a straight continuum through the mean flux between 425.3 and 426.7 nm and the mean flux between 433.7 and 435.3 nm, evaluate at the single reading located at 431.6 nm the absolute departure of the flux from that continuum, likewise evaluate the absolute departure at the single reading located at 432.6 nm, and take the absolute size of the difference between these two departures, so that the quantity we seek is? 1.8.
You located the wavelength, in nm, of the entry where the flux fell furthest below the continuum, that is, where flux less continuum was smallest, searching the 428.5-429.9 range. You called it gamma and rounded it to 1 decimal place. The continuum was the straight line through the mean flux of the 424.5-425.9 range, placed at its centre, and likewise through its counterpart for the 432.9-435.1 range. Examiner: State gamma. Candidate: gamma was 428.6 nm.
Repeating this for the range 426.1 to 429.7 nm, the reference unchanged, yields 428.4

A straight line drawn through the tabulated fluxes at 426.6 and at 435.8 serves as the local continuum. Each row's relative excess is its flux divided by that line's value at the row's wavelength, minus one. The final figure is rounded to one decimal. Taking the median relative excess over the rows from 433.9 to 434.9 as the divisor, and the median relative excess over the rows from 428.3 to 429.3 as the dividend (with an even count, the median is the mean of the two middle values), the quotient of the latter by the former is -1.4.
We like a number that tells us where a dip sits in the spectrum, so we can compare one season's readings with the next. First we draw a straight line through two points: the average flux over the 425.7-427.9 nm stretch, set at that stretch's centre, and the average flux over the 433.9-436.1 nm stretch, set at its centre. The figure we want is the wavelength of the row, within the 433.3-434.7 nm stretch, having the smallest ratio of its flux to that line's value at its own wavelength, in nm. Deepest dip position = 434.6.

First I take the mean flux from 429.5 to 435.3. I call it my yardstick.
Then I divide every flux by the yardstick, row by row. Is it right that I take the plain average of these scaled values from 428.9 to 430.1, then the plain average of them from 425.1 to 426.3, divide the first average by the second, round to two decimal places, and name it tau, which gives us 1.02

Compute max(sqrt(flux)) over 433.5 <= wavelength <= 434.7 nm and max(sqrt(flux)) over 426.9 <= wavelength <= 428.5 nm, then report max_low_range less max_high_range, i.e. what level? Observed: 0.07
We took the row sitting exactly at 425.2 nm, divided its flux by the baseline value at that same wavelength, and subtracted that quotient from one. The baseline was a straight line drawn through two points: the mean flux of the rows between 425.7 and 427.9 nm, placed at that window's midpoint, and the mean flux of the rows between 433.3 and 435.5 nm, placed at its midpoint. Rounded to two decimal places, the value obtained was -0.01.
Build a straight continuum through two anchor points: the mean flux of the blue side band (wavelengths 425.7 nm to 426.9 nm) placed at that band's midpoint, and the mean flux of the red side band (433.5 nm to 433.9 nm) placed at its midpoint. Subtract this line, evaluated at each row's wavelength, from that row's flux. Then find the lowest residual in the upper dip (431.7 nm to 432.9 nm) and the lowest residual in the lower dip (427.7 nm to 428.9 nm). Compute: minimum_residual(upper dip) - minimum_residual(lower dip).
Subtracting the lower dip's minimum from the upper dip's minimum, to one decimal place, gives 1.3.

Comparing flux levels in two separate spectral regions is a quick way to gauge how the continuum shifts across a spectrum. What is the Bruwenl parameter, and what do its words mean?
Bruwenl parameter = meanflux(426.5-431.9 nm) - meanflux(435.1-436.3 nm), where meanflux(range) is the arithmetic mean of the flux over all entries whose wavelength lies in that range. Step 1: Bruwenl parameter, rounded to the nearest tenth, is 1.2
